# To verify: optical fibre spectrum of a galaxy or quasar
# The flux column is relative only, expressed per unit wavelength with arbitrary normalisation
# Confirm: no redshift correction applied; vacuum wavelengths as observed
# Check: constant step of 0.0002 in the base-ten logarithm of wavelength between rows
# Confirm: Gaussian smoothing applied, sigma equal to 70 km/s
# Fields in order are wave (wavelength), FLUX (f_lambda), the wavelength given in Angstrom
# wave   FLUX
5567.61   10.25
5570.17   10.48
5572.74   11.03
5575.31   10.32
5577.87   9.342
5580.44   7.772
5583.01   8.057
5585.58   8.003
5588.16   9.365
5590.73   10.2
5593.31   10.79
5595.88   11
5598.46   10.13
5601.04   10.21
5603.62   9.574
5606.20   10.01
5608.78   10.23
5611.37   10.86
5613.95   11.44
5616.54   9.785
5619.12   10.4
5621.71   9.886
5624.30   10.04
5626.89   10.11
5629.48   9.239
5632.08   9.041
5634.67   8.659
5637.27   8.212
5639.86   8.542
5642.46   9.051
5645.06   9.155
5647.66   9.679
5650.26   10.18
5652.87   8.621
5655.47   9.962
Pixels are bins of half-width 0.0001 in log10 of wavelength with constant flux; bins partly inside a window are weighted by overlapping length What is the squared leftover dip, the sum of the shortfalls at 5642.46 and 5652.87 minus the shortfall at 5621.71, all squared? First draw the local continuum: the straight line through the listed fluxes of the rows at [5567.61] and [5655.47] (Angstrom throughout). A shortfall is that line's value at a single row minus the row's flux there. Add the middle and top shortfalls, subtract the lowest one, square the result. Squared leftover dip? 4.5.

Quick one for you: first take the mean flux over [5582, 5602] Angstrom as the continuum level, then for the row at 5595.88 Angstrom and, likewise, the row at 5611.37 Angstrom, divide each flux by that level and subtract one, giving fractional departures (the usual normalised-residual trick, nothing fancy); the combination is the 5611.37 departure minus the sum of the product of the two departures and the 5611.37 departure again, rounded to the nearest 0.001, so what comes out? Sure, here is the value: -0.015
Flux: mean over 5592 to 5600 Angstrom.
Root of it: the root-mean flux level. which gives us 3.26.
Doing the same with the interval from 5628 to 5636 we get 3.00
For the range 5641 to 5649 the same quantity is 3.05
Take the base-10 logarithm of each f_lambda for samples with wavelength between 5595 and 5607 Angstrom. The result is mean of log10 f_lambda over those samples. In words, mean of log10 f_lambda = 1.01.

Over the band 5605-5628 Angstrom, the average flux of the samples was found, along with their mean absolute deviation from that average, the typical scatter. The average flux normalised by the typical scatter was 26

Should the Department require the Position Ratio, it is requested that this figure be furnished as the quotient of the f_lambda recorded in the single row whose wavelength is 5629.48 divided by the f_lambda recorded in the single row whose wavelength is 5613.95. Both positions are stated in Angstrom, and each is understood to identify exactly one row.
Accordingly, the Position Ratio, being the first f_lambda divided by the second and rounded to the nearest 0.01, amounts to 0.81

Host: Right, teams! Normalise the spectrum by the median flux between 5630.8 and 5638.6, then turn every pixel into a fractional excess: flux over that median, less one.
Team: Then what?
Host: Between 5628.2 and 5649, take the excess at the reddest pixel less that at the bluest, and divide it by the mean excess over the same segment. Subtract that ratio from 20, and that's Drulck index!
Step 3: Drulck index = 18.5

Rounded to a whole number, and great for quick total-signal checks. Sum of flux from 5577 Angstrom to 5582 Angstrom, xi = 17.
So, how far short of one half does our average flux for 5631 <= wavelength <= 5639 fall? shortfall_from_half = -8.1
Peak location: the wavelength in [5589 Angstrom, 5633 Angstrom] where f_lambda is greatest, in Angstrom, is 5613.95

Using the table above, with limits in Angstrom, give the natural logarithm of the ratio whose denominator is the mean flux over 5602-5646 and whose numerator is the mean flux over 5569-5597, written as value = 0.00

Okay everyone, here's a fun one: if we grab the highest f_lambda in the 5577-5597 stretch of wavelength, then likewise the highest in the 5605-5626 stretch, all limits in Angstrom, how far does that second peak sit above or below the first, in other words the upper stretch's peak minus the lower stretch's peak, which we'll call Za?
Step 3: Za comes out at 0.44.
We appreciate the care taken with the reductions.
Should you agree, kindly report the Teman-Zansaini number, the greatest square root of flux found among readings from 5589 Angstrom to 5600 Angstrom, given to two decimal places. 3.32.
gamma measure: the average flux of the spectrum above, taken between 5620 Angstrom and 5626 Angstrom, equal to 10.0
